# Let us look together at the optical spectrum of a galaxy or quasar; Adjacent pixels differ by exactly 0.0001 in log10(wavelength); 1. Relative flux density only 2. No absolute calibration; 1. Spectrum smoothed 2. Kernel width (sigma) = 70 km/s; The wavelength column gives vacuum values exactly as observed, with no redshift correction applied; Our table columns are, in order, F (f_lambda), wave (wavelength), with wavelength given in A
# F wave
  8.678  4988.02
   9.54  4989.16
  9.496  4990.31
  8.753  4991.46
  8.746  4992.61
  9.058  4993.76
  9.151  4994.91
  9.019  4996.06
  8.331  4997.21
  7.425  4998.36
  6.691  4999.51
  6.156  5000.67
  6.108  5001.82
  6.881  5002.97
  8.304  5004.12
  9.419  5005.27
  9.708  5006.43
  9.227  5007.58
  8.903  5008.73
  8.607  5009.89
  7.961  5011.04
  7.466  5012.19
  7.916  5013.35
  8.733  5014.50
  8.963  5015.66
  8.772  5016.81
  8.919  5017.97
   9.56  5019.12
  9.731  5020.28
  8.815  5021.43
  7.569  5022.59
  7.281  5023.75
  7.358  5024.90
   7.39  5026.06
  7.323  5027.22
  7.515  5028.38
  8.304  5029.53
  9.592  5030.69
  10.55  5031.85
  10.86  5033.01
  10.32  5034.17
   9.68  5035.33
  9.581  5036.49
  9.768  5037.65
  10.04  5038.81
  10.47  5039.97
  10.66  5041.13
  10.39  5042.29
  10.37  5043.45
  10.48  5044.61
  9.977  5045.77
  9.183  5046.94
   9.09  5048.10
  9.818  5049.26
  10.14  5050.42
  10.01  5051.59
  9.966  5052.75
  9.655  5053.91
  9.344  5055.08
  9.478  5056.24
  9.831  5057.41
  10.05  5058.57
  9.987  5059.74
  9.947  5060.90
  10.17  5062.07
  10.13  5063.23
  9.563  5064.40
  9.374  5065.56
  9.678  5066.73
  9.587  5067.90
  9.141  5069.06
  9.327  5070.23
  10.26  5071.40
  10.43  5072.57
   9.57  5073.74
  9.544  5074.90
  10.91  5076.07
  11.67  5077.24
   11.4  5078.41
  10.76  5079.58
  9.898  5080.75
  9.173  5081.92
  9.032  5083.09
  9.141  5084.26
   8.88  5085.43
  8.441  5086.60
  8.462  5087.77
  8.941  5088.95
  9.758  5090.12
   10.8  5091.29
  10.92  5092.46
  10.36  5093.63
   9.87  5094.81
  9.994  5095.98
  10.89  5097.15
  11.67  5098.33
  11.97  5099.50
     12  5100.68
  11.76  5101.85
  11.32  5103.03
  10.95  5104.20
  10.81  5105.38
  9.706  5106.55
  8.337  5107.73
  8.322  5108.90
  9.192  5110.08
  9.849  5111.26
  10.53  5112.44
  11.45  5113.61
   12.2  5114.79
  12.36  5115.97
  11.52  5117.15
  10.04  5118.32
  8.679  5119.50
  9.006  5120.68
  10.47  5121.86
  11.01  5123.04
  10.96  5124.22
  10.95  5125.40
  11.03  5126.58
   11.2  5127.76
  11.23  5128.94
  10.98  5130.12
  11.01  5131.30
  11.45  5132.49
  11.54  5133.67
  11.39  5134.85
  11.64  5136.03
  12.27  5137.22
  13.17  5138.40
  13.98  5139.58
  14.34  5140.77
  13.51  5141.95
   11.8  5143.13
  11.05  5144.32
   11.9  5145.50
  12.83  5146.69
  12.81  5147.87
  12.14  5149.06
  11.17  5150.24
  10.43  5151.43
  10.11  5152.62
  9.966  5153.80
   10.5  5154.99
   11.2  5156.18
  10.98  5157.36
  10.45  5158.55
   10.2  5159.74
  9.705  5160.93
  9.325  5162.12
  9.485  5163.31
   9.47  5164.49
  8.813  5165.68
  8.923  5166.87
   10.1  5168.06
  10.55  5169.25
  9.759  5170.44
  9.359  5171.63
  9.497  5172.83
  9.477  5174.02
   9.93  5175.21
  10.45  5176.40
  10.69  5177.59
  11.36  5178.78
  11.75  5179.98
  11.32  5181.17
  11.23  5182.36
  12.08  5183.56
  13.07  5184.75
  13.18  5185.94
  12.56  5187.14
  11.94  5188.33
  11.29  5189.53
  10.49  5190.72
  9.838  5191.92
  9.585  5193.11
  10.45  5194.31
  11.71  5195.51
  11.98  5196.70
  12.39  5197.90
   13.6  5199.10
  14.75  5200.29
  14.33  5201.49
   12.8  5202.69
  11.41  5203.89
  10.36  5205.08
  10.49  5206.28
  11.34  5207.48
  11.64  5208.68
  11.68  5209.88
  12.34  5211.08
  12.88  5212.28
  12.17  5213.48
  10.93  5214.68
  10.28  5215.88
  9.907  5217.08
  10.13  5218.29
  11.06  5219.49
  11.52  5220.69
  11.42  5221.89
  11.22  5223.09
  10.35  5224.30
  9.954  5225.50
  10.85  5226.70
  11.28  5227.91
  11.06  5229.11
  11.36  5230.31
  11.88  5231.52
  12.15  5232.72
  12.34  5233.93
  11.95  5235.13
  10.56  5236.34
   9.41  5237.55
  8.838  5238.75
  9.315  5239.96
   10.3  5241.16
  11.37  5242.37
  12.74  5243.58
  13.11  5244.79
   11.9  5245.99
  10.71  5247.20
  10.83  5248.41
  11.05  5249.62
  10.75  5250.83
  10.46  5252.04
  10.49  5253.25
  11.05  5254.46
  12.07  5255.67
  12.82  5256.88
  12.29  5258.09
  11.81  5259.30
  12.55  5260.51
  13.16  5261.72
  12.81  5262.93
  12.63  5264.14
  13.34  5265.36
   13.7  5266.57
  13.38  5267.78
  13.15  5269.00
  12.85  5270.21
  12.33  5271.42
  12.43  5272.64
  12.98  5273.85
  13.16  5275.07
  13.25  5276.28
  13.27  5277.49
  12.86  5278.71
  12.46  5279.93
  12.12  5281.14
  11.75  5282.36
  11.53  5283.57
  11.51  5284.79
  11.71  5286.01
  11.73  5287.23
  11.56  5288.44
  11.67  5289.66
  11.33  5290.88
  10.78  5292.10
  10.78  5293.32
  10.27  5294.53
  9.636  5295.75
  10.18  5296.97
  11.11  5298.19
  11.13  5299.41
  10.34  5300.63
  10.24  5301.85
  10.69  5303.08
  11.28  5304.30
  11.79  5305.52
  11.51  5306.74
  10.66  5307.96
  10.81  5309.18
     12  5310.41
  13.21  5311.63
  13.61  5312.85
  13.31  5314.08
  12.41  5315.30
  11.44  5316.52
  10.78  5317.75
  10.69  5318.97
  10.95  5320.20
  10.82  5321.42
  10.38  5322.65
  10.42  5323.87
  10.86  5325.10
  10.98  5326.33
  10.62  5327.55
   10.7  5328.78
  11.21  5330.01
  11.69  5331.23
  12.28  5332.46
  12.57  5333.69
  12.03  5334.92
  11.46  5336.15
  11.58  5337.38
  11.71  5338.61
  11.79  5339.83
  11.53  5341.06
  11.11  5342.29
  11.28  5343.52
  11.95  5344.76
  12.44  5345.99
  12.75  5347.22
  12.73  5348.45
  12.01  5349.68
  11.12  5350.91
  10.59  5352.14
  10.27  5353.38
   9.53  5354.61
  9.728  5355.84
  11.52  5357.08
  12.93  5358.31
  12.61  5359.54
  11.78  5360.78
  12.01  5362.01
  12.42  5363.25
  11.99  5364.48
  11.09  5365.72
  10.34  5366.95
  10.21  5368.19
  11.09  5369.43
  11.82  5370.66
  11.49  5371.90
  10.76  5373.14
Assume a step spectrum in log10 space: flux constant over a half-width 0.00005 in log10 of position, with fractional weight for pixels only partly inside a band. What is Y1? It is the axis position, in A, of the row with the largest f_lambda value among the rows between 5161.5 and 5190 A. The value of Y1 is 5185.94 A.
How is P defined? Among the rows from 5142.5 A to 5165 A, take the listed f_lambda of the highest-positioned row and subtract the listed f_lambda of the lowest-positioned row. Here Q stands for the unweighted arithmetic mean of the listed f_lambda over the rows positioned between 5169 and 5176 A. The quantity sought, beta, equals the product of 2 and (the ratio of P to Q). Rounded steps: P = -2.3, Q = 9.8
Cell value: -0.5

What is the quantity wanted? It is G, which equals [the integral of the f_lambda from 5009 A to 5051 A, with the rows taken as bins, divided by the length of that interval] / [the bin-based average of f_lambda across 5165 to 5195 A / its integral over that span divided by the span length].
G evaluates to 0.85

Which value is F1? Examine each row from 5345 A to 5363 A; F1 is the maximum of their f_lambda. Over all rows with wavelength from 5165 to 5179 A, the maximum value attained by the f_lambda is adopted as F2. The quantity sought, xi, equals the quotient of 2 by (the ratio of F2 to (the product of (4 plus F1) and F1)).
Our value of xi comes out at 39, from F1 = 12.93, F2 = 11.36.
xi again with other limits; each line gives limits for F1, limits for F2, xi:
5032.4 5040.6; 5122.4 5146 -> 23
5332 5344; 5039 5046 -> 39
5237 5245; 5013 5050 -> 41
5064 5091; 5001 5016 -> 38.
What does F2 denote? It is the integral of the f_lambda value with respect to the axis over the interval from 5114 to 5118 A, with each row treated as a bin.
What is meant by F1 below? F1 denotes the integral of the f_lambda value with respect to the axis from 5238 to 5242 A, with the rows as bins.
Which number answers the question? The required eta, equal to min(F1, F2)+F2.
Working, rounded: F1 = 38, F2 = 47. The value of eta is 86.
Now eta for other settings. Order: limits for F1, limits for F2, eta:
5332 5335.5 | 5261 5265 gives 95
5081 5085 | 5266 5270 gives 90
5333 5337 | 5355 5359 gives 91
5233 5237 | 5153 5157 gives 85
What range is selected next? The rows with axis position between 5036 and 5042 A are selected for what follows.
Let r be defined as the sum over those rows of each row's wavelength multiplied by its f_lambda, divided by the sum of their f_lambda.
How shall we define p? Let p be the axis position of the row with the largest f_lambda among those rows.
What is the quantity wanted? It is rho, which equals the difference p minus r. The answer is 2.3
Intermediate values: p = 5041.13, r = 5038.9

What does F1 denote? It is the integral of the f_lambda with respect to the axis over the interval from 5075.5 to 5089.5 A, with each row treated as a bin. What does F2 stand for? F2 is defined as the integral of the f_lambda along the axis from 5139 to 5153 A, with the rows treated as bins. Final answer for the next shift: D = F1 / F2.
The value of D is 0.80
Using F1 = 136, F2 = 171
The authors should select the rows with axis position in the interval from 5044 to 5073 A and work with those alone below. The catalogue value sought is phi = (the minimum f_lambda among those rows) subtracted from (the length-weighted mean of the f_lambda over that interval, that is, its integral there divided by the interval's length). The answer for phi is 0.7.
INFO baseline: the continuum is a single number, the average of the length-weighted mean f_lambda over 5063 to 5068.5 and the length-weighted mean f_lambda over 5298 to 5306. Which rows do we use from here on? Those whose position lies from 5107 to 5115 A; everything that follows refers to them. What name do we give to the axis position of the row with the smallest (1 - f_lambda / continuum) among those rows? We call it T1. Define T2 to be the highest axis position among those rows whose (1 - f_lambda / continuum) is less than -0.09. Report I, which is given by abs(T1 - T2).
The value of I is 0.0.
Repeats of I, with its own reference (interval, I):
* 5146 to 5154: 2.4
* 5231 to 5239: 1.2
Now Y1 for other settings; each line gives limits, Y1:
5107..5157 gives 5140.77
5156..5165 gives 5156.18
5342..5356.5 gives 5347.22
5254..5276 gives 5266.57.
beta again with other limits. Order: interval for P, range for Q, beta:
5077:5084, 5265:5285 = -0.4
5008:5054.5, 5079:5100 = 0.2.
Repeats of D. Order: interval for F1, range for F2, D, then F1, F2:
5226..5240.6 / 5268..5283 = 0.83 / 159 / 191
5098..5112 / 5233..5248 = 0.88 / 147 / 166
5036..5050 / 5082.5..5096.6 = 1.04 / 140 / 135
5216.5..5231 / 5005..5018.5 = 1.34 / 157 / 117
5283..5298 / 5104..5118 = 1.14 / 166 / 146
